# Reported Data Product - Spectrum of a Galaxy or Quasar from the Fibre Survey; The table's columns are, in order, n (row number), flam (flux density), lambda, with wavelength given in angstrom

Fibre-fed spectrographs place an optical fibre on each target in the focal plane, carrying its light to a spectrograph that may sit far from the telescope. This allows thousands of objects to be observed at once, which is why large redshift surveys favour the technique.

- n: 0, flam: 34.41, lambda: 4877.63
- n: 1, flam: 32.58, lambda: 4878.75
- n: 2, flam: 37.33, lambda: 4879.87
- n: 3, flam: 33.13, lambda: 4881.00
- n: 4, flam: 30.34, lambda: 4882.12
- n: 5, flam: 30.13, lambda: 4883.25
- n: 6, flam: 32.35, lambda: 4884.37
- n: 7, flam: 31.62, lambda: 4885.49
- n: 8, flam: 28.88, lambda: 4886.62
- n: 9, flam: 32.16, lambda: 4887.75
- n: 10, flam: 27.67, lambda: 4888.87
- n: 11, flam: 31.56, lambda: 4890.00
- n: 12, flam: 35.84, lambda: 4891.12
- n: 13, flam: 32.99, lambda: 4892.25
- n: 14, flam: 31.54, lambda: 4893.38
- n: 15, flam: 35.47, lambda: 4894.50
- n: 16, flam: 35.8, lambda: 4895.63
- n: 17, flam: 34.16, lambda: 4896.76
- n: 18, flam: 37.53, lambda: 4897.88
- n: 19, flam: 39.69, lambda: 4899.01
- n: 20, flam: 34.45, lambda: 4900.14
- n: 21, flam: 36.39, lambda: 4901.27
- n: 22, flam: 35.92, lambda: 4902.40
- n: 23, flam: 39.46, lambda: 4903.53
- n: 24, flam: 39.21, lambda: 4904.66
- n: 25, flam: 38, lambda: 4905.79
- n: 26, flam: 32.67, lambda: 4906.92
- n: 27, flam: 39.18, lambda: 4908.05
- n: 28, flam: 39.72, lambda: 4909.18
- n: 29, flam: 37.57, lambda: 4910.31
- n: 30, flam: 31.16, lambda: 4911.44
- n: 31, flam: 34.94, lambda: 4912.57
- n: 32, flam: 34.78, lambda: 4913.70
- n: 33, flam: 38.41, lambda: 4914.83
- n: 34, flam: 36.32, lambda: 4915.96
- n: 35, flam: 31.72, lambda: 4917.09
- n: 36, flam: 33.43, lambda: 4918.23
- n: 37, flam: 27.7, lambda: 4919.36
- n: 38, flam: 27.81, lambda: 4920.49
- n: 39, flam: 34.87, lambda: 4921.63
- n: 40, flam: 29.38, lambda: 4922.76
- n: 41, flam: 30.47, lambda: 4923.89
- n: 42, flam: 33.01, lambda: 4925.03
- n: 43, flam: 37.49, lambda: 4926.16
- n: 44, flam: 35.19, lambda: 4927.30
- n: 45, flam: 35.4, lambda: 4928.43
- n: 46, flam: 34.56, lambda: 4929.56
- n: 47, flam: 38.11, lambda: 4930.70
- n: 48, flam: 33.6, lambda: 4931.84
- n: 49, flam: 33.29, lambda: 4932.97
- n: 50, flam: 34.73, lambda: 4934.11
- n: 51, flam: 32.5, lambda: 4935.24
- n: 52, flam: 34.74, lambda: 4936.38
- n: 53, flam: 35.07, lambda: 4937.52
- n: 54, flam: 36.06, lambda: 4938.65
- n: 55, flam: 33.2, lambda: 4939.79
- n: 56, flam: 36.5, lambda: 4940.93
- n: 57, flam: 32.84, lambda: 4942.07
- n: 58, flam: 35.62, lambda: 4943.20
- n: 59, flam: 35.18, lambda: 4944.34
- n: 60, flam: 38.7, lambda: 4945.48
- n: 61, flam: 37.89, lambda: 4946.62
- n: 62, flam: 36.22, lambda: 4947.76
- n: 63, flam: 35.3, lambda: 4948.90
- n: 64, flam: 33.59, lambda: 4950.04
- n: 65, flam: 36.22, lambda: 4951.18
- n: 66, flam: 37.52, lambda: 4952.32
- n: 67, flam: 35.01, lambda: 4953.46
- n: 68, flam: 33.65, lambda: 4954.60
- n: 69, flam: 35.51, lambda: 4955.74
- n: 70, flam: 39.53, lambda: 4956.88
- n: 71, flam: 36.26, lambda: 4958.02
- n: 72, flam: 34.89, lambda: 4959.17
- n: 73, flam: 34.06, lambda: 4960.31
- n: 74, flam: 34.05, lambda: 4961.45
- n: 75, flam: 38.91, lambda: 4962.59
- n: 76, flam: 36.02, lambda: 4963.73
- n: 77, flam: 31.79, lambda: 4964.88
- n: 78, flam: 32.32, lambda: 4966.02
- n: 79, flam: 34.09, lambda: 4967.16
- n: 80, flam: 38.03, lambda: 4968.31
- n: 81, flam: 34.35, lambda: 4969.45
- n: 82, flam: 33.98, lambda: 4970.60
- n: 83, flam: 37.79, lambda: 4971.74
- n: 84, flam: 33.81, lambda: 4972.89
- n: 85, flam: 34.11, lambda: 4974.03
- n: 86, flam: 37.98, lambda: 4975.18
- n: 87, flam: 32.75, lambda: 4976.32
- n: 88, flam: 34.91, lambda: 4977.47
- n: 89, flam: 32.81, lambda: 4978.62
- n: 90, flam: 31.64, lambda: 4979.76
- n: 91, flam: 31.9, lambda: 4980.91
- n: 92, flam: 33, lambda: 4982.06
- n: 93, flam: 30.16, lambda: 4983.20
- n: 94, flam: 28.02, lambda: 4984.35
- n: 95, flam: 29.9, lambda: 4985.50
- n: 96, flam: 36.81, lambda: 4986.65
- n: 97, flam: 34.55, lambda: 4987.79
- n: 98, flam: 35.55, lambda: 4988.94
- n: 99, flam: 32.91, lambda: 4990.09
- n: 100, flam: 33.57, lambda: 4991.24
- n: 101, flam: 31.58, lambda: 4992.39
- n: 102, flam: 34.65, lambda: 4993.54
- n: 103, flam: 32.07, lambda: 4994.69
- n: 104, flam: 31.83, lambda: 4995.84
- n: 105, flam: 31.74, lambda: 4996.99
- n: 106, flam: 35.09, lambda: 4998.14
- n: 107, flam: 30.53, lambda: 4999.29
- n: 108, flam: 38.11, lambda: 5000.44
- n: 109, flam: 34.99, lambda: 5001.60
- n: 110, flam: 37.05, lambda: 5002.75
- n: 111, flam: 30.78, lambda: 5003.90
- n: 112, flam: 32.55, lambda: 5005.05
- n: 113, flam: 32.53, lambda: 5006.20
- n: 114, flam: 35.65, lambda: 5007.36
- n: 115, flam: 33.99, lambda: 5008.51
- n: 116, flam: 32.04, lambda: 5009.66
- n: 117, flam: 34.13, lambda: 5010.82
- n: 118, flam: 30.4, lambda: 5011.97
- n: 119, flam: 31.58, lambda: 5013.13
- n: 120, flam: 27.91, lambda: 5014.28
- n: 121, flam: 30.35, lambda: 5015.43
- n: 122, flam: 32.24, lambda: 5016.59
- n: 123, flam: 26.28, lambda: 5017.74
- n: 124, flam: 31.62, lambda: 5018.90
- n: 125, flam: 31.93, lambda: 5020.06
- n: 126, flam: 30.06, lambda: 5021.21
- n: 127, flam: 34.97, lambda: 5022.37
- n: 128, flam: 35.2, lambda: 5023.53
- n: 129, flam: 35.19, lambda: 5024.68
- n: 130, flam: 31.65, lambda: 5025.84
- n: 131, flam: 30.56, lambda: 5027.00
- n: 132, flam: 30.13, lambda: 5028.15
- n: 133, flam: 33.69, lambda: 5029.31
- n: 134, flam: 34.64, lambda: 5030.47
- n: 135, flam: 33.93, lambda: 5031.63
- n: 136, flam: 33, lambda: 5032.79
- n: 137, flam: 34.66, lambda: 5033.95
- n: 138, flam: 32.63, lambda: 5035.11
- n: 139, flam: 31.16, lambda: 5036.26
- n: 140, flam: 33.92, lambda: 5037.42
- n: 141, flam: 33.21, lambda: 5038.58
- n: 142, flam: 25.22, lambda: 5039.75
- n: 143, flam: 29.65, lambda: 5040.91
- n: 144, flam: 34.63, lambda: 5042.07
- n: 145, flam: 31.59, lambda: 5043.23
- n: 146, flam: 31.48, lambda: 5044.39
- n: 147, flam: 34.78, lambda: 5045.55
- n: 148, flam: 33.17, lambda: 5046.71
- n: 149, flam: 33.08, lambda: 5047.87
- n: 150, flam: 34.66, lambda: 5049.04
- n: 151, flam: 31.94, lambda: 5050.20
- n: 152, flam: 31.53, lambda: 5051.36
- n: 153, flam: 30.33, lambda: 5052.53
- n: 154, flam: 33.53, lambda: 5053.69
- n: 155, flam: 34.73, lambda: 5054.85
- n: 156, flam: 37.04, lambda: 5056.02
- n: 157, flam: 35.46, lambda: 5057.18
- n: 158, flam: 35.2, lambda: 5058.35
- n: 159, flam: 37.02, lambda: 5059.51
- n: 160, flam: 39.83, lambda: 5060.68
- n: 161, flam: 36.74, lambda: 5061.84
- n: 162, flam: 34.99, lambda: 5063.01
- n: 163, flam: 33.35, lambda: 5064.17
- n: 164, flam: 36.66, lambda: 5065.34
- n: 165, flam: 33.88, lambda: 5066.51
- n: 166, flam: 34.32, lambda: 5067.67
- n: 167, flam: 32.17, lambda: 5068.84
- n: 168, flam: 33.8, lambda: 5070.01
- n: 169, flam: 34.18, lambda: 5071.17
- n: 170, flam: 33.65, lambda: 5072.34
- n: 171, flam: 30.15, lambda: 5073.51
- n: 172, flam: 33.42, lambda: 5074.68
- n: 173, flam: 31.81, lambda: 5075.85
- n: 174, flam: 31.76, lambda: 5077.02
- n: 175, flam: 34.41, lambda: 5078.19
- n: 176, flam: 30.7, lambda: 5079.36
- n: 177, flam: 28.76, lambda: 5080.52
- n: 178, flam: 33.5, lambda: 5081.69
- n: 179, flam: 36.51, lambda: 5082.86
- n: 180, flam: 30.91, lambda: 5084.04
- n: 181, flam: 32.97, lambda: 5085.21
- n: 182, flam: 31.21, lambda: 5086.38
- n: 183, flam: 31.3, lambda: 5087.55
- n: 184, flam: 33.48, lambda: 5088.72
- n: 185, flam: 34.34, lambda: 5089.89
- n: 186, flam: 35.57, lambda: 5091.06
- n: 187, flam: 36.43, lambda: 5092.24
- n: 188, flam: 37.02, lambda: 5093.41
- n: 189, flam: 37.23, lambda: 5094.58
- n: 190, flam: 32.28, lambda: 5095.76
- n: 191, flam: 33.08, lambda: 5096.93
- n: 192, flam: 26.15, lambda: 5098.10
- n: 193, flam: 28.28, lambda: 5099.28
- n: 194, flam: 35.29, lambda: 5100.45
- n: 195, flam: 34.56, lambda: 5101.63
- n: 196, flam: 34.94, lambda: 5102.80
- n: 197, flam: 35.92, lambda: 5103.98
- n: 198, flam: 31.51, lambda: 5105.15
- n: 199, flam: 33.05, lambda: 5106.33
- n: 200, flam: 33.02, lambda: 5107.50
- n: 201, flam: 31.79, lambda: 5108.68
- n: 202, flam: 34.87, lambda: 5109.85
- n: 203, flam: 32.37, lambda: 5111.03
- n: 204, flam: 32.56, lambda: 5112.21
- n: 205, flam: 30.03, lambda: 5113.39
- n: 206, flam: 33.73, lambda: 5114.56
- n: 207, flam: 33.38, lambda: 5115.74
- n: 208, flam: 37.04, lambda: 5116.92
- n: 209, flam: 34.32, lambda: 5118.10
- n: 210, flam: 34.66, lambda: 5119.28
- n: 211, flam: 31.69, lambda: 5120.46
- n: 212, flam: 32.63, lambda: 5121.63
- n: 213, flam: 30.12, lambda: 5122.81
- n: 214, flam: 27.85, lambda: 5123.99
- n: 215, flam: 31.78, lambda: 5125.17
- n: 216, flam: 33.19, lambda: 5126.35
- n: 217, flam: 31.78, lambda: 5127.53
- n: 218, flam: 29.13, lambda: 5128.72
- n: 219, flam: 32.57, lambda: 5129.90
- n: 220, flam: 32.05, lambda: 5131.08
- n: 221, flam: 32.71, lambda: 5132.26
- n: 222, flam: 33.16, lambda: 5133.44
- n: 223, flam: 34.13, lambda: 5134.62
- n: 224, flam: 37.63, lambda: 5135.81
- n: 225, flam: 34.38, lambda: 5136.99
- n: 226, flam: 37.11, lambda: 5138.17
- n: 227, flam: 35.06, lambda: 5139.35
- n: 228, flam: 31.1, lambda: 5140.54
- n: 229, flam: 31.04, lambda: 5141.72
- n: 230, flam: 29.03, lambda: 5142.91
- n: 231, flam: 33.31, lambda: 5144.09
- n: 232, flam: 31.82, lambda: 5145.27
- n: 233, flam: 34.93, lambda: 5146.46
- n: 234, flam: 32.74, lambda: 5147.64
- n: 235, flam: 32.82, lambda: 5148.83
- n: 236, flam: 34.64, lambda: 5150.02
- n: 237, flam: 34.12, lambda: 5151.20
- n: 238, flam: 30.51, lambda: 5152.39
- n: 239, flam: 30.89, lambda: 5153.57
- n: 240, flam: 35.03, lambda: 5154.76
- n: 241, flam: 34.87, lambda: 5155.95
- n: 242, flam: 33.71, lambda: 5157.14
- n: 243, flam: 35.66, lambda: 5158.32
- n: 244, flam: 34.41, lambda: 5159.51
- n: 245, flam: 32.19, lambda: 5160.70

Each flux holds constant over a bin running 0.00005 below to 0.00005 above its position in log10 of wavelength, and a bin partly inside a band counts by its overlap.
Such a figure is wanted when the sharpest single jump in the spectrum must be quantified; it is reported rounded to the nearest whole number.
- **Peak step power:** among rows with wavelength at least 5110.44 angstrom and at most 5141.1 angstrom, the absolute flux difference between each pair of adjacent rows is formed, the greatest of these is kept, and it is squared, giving 16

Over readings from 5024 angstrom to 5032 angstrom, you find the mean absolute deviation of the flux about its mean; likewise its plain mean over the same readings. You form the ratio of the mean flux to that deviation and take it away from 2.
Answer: -16.7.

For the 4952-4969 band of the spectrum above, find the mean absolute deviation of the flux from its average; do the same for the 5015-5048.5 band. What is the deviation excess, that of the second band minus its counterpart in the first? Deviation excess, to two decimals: 0.06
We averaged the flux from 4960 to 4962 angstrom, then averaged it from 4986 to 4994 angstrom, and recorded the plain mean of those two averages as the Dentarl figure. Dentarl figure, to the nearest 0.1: 34.1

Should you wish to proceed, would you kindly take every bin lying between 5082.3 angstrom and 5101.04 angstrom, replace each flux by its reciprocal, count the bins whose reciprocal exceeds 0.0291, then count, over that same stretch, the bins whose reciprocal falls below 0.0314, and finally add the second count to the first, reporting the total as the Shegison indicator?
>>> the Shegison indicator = 21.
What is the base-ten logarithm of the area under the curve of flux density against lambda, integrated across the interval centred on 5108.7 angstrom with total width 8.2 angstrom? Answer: 2.43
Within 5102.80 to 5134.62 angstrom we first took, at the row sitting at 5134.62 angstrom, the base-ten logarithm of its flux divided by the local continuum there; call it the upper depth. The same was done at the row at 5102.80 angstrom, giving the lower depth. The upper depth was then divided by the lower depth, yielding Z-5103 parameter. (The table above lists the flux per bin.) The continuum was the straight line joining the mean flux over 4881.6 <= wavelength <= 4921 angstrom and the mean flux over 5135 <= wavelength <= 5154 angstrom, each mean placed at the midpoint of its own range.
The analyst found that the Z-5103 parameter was 1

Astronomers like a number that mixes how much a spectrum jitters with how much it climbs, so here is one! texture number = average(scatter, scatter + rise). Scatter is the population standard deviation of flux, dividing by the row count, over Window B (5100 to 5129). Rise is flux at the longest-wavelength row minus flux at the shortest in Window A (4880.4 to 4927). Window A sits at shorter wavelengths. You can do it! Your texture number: 4.3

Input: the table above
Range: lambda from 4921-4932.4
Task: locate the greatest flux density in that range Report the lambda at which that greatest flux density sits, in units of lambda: 4930.70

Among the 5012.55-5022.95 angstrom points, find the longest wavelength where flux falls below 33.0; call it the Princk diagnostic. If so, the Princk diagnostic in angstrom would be 5021.21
